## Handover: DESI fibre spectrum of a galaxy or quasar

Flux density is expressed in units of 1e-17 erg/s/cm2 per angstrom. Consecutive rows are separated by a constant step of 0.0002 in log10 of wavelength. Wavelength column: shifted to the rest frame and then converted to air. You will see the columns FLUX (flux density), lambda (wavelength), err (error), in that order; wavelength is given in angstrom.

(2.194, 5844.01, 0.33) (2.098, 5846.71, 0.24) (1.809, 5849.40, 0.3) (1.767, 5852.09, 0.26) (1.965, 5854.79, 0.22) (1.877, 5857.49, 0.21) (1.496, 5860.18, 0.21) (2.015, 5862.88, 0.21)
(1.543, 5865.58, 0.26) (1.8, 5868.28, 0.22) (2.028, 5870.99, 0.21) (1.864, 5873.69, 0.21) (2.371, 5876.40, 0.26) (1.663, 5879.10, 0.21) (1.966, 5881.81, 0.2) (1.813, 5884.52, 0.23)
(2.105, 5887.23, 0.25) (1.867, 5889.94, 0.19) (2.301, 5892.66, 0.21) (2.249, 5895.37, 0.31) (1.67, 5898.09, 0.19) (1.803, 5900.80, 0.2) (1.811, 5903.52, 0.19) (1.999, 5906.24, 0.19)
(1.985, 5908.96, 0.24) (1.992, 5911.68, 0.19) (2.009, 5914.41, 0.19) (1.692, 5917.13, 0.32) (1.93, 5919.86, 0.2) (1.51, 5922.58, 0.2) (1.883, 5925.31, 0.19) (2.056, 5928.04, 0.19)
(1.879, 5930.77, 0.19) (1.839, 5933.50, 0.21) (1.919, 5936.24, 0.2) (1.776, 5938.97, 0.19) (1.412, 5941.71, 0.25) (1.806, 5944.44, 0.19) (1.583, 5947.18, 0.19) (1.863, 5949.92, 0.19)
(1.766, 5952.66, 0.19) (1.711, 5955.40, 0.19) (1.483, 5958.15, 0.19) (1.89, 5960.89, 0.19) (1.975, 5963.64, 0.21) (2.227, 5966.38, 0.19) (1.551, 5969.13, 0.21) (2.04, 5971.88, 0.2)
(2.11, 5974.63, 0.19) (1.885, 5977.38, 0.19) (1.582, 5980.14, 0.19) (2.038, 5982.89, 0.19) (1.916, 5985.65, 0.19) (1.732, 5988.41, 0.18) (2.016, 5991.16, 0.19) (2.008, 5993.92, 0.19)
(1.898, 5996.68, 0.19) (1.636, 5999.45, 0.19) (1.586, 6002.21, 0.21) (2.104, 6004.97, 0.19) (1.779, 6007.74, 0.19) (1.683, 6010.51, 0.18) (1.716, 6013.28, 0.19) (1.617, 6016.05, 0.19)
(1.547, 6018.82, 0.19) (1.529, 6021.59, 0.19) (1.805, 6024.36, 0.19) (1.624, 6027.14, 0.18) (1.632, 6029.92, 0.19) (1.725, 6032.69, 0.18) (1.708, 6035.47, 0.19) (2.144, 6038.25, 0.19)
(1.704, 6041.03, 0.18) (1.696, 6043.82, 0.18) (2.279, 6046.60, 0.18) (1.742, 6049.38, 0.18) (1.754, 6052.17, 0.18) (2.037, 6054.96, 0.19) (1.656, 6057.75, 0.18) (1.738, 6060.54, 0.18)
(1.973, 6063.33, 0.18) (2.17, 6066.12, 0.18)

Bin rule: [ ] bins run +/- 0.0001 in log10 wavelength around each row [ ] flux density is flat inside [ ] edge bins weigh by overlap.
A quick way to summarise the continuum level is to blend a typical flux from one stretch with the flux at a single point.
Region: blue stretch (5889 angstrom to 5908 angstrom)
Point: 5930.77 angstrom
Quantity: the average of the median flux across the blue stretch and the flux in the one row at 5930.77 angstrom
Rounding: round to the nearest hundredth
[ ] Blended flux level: 1.87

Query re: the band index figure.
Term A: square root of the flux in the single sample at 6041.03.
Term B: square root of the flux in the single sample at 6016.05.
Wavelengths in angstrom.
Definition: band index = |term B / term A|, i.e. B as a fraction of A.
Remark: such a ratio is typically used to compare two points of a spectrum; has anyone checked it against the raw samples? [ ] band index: 0.97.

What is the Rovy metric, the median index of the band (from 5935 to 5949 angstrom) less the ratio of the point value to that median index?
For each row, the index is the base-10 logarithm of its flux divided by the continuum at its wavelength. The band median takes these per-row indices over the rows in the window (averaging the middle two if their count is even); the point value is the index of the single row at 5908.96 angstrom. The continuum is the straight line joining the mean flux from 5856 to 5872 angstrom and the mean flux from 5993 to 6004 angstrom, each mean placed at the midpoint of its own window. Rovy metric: 17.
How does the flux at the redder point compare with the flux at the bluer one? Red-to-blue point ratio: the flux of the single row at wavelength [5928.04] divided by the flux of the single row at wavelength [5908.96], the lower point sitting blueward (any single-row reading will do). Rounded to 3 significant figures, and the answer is 1.04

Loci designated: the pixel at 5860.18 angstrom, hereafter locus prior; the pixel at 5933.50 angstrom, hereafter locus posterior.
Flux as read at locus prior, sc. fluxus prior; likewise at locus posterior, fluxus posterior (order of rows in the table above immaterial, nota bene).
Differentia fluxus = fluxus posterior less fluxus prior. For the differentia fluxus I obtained 0.34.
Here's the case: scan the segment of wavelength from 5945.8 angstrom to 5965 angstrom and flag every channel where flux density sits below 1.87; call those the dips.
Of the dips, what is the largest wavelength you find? 5958.15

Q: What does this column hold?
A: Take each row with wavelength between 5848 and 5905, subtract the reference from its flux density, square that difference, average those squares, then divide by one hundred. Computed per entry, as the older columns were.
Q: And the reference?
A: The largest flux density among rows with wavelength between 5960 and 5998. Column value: 0.0016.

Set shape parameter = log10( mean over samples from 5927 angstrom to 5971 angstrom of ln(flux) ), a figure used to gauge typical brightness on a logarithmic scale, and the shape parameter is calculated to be -0.237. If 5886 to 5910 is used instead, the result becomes -0.170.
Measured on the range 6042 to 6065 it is -0.211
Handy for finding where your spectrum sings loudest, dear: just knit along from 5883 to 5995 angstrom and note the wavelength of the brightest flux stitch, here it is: 5892.66 angstrom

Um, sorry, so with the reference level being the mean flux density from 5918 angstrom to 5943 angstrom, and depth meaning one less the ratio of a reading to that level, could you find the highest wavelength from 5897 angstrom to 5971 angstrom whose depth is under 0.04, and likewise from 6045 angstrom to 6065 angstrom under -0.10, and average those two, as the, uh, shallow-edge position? 6010.7 angstrom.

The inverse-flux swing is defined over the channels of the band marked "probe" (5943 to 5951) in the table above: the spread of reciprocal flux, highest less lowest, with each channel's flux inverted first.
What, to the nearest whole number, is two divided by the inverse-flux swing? 21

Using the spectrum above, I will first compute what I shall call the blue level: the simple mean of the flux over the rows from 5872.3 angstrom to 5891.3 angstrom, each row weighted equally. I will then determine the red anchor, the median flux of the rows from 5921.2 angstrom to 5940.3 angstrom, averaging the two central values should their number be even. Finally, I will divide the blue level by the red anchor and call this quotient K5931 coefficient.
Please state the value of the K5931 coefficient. 1.04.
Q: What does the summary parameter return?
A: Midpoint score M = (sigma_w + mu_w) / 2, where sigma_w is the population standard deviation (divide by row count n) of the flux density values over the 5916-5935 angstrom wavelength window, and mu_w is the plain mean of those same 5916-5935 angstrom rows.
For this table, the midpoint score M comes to 1.00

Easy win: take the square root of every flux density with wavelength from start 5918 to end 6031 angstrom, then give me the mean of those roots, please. 1.34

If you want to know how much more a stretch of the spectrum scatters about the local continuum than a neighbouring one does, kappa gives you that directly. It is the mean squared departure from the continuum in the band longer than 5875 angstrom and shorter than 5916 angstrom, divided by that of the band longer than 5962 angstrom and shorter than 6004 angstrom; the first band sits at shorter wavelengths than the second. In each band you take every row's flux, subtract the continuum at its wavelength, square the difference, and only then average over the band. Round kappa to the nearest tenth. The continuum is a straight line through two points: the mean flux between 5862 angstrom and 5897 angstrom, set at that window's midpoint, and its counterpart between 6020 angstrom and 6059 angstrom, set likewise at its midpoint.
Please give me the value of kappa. 1.0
